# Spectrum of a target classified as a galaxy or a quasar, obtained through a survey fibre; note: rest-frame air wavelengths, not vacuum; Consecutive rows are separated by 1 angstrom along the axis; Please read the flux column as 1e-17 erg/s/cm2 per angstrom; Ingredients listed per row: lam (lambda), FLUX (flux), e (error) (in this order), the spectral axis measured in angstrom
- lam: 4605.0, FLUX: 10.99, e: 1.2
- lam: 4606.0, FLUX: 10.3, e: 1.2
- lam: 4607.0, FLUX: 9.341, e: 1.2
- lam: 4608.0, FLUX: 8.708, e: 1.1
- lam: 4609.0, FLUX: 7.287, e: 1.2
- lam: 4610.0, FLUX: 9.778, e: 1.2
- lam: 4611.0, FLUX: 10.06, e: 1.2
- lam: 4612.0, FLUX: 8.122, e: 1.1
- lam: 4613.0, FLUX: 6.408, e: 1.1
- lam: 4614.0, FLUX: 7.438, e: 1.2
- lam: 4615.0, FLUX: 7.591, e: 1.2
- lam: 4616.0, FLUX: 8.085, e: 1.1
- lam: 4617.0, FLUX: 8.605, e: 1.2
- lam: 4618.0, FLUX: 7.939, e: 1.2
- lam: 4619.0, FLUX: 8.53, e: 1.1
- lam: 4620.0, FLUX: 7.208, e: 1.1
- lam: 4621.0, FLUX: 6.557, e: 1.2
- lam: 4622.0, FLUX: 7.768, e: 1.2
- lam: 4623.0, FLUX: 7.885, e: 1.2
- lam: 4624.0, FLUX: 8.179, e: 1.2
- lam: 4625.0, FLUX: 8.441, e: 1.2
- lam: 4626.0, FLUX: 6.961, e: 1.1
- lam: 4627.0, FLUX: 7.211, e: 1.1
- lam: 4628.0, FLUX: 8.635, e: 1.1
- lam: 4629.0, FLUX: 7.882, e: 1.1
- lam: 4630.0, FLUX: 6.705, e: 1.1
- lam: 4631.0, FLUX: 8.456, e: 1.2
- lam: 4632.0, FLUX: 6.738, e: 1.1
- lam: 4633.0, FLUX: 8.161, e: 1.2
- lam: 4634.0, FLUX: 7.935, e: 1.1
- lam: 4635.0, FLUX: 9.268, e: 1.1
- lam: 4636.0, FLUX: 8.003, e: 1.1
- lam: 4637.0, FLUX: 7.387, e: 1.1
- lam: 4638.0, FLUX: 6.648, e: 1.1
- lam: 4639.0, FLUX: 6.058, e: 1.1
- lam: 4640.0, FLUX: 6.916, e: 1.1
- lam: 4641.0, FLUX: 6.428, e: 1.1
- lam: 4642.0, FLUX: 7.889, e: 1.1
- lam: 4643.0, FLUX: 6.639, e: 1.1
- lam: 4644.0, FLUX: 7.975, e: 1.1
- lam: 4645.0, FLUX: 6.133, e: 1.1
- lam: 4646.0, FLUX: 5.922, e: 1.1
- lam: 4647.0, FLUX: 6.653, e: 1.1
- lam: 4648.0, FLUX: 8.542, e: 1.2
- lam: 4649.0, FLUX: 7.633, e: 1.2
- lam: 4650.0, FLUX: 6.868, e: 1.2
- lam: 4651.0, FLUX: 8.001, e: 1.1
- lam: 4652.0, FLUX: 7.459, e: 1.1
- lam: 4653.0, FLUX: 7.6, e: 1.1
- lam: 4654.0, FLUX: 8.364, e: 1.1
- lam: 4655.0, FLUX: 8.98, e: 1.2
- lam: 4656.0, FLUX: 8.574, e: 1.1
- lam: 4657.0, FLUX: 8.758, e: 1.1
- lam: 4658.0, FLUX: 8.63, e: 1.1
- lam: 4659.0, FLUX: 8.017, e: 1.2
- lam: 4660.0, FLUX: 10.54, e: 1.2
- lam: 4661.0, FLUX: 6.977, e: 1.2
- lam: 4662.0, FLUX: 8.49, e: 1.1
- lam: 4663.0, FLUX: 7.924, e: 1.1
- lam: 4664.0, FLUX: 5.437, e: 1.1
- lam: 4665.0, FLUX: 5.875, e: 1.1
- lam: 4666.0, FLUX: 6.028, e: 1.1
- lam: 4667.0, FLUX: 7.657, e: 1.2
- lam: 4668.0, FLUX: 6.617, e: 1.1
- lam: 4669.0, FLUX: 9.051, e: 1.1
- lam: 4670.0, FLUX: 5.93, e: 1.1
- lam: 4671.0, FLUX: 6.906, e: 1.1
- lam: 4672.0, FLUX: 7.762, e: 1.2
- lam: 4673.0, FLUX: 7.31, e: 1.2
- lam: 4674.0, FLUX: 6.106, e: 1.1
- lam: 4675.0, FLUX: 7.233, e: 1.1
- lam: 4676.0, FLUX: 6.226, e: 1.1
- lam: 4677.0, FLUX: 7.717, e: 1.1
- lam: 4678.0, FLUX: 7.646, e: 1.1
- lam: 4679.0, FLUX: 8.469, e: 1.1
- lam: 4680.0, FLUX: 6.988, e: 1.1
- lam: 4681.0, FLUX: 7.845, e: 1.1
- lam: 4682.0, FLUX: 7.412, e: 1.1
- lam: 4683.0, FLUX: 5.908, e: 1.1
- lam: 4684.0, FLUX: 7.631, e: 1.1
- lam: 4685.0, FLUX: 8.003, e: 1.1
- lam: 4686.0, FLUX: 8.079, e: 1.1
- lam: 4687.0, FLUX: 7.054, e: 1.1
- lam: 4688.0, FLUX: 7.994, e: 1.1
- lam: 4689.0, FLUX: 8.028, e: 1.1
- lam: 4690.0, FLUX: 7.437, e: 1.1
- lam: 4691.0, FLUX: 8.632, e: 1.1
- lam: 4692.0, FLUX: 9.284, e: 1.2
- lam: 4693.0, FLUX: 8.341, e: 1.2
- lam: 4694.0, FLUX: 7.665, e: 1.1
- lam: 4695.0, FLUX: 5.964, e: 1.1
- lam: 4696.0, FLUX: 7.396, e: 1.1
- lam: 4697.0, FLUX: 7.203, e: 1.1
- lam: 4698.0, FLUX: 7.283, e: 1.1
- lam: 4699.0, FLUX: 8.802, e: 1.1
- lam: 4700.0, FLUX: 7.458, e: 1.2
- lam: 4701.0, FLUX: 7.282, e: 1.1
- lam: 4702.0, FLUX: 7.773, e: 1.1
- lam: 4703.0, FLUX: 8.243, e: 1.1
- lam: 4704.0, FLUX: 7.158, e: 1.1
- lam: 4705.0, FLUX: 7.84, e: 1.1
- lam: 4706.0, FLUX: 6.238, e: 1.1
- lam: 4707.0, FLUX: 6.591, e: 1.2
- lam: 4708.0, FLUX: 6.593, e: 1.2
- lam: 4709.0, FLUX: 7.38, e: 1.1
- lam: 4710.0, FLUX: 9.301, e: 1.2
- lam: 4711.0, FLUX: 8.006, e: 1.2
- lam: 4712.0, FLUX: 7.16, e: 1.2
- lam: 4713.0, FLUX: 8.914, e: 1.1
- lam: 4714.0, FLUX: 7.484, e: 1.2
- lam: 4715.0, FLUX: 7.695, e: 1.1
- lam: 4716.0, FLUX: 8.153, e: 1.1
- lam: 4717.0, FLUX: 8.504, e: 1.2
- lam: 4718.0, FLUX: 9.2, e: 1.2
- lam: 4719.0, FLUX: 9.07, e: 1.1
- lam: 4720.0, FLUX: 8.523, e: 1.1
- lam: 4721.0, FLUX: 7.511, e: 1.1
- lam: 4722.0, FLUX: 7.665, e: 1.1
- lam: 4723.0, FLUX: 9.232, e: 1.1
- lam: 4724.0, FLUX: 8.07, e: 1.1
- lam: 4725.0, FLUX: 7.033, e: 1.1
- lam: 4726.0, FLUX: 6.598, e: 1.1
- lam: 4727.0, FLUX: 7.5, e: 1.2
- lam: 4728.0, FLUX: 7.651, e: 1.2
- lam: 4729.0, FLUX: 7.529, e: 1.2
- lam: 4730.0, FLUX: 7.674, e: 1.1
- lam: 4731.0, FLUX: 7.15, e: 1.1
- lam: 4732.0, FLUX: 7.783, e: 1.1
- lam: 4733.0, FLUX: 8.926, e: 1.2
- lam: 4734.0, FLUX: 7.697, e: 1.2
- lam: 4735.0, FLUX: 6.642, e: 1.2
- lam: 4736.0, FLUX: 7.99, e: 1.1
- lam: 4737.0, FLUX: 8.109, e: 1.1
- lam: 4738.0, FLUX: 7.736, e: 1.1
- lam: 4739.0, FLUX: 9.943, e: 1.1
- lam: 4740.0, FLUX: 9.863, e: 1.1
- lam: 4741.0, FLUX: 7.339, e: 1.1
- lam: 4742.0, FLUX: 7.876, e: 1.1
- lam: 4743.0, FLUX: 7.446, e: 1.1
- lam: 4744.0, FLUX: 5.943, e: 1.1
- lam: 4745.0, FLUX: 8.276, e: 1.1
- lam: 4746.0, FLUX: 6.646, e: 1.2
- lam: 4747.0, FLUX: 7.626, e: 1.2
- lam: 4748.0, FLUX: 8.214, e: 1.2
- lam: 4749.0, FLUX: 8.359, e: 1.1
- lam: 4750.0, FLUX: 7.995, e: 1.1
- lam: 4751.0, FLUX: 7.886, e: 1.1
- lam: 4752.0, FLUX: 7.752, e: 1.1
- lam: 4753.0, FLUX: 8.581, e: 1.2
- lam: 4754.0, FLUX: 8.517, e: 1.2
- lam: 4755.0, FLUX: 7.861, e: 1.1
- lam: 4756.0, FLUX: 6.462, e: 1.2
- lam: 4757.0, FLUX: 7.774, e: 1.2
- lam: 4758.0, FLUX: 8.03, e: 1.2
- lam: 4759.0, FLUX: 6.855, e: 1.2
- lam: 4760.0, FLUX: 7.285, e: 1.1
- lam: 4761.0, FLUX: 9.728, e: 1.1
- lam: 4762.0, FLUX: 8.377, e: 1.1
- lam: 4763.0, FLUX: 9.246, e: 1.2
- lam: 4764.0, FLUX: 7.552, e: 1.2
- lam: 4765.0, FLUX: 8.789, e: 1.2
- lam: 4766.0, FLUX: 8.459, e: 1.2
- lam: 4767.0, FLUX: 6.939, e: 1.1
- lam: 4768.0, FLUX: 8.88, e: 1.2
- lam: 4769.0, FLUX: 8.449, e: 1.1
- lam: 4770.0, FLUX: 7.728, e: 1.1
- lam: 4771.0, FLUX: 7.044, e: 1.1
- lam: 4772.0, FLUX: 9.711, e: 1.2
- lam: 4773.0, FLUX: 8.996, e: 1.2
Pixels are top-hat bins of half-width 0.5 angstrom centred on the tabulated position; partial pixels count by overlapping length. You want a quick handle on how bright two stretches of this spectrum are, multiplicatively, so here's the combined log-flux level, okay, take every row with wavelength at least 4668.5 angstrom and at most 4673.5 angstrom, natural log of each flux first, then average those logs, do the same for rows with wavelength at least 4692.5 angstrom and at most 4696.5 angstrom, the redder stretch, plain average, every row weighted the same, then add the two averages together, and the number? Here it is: 3.98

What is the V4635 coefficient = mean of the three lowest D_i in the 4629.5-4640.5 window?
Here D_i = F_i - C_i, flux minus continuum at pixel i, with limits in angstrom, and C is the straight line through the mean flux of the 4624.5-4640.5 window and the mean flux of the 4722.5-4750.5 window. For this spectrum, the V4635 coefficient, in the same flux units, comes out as -1.12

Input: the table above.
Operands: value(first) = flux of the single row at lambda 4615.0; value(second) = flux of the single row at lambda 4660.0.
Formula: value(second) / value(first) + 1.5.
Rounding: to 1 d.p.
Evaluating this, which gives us 2.9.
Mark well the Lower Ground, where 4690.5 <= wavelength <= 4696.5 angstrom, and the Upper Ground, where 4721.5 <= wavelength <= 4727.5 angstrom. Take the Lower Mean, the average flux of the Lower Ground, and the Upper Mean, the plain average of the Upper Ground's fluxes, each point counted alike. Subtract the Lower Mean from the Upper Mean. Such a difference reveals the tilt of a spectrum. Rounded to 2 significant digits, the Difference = -0.20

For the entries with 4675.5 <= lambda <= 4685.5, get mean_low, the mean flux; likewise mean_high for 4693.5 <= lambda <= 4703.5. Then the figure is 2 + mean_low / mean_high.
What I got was 2.98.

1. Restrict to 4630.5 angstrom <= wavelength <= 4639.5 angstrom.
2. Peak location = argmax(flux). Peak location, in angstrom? 4635.0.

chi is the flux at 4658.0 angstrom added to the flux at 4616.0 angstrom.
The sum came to 16.7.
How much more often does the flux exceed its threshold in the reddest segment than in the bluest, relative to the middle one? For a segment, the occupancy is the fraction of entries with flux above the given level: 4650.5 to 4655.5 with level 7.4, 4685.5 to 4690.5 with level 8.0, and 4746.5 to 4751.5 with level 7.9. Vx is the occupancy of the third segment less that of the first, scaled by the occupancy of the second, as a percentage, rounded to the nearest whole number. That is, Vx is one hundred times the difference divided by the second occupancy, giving -100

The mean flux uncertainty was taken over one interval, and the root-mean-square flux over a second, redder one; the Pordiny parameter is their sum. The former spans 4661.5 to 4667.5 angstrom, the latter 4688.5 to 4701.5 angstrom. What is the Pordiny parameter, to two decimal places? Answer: 8.91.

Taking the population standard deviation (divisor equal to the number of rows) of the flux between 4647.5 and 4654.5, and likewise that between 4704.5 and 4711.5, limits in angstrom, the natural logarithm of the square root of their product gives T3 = -0.32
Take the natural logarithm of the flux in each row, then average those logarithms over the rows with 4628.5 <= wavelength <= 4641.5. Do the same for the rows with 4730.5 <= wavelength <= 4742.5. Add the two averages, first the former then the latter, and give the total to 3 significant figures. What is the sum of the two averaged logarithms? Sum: 4.08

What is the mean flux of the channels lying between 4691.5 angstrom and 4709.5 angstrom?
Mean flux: 7.5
